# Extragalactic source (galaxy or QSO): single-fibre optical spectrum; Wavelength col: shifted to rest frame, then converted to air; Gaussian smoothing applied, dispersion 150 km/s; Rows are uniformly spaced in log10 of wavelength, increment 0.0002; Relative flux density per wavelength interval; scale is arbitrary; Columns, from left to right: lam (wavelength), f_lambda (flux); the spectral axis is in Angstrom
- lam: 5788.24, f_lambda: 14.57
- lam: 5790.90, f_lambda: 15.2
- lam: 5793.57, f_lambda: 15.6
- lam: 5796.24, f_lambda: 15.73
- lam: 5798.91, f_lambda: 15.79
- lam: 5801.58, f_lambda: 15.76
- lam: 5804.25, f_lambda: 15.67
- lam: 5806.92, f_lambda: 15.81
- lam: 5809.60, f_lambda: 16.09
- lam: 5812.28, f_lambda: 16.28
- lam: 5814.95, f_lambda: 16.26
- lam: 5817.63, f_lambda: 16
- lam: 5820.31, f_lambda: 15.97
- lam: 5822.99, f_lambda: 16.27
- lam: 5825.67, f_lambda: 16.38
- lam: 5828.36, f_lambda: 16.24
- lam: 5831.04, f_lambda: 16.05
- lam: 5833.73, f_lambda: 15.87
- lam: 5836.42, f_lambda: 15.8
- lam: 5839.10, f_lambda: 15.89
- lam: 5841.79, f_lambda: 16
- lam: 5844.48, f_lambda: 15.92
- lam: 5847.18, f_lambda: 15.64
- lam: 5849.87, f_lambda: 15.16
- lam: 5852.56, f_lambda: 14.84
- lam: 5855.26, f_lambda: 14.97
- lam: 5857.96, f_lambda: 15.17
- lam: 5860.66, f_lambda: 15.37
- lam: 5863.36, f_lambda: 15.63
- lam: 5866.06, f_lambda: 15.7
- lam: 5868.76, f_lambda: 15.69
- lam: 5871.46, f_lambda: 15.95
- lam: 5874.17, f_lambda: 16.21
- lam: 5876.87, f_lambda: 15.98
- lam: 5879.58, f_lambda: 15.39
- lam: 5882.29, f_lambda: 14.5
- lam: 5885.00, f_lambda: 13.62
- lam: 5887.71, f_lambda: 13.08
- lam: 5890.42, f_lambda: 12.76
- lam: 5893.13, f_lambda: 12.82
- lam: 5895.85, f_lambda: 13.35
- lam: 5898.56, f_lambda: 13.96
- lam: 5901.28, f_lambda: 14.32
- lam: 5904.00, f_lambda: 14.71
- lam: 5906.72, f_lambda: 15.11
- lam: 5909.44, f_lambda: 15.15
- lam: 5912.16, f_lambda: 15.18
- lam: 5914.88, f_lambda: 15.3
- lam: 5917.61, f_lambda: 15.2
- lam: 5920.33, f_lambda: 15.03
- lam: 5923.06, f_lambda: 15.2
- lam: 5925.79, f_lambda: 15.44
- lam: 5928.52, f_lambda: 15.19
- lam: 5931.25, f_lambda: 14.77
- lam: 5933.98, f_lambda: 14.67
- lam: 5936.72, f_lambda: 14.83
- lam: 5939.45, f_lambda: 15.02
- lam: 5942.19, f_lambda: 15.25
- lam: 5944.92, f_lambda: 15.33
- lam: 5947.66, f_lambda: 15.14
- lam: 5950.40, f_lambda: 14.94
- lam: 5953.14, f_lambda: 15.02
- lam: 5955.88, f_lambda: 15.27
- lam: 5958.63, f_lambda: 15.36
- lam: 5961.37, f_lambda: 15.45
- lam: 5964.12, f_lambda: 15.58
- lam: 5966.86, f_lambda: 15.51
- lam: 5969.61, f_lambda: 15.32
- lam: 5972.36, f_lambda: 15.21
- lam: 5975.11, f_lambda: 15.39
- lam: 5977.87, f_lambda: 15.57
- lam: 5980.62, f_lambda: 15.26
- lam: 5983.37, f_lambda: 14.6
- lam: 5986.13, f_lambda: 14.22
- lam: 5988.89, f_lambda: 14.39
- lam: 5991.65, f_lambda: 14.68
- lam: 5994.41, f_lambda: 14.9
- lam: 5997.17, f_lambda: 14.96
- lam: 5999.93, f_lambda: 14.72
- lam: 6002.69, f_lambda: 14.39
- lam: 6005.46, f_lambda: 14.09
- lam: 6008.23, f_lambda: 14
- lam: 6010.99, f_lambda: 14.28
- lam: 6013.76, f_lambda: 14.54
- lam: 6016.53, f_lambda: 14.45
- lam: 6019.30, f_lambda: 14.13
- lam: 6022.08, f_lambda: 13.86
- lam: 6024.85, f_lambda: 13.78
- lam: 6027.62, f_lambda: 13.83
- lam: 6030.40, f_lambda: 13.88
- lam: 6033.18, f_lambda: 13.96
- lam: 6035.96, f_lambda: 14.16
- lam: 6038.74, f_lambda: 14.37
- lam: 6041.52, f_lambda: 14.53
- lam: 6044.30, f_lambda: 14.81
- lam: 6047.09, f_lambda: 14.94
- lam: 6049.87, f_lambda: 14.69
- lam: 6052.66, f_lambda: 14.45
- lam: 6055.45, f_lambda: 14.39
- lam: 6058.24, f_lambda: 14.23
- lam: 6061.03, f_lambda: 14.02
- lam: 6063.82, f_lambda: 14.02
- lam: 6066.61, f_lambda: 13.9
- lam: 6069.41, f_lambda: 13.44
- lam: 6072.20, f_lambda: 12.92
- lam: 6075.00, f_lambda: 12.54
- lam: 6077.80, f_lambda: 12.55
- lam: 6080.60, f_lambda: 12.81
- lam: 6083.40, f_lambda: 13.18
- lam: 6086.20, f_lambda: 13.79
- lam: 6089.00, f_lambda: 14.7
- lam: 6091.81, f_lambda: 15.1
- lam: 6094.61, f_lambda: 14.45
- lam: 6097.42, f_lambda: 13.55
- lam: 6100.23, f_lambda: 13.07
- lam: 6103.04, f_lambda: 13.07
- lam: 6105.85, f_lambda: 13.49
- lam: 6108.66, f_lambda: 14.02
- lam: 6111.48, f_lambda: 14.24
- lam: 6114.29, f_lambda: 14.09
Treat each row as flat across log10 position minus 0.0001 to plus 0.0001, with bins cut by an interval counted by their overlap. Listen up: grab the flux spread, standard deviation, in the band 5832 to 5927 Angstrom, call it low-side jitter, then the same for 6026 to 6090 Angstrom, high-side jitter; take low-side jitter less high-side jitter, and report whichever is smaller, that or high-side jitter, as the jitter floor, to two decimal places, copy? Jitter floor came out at 0.23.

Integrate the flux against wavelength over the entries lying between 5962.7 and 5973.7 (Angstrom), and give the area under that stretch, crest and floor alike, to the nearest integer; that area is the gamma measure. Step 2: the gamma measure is 169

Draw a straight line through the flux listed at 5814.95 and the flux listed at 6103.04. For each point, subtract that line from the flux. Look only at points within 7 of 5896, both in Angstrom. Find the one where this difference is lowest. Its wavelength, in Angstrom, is 5890.42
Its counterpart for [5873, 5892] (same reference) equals 5890.42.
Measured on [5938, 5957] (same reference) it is 5939.45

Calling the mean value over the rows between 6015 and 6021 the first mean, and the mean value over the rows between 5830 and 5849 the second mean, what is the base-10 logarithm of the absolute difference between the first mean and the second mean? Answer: 0.20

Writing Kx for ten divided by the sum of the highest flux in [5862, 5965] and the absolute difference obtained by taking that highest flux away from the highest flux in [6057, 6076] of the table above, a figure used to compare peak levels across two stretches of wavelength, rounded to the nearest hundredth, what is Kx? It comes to 0.55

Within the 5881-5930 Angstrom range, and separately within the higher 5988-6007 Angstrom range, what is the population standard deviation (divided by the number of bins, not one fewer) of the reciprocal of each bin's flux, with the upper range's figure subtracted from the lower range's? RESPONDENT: 0.003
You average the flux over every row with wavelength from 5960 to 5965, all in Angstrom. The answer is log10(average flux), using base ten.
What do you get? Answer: 1.19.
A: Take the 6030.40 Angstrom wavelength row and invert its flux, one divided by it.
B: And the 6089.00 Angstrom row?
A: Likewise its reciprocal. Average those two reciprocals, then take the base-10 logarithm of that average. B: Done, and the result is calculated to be -1.15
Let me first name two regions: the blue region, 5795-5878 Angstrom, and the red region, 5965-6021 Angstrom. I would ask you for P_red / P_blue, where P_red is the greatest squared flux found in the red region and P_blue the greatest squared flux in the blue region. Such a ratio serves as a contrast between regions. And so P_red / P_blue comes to 0.90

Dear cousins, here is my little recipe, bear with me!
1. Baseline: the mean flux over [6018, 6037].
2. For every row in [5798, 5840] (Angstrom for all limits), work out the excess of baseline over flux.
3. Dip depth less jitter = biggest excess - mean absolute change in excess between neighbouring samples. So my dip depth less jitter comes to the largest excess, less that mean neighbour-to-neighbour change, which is -1.9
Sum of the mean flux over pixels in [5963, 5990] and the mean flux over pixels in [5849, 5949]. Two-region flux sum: 30.00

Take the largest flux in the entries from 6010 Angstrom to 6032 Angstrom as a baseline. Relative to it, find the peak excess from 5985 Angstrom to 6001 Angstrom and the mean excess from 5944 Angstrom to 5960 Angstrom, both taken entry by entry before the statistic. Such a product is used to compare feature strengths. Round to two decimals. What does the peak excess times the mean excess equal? 0.27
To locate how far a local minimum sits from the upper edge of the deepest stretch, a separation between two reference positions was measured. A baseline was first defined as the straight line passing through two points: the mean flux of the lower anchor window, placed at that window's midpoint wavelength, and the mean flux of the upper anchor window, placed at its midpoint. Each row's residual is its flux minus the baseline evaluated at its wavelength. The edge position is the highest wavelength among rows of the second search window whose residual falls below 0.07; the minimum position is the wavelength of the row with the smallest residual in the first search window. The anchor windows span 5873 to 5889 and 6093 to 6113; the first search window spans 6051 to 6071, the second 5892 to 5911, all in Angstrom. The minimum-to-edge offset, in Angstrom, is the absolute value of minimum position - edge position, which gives 165.4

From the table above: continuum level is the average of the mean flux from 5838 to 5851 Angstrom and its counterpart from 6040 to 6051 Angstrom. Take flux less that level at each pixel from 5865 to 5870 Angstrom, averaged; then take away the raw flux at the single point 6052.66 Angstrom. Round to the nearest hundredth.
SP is -13.99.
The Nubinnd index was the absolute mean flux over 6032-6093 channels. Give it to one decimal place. 14.0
